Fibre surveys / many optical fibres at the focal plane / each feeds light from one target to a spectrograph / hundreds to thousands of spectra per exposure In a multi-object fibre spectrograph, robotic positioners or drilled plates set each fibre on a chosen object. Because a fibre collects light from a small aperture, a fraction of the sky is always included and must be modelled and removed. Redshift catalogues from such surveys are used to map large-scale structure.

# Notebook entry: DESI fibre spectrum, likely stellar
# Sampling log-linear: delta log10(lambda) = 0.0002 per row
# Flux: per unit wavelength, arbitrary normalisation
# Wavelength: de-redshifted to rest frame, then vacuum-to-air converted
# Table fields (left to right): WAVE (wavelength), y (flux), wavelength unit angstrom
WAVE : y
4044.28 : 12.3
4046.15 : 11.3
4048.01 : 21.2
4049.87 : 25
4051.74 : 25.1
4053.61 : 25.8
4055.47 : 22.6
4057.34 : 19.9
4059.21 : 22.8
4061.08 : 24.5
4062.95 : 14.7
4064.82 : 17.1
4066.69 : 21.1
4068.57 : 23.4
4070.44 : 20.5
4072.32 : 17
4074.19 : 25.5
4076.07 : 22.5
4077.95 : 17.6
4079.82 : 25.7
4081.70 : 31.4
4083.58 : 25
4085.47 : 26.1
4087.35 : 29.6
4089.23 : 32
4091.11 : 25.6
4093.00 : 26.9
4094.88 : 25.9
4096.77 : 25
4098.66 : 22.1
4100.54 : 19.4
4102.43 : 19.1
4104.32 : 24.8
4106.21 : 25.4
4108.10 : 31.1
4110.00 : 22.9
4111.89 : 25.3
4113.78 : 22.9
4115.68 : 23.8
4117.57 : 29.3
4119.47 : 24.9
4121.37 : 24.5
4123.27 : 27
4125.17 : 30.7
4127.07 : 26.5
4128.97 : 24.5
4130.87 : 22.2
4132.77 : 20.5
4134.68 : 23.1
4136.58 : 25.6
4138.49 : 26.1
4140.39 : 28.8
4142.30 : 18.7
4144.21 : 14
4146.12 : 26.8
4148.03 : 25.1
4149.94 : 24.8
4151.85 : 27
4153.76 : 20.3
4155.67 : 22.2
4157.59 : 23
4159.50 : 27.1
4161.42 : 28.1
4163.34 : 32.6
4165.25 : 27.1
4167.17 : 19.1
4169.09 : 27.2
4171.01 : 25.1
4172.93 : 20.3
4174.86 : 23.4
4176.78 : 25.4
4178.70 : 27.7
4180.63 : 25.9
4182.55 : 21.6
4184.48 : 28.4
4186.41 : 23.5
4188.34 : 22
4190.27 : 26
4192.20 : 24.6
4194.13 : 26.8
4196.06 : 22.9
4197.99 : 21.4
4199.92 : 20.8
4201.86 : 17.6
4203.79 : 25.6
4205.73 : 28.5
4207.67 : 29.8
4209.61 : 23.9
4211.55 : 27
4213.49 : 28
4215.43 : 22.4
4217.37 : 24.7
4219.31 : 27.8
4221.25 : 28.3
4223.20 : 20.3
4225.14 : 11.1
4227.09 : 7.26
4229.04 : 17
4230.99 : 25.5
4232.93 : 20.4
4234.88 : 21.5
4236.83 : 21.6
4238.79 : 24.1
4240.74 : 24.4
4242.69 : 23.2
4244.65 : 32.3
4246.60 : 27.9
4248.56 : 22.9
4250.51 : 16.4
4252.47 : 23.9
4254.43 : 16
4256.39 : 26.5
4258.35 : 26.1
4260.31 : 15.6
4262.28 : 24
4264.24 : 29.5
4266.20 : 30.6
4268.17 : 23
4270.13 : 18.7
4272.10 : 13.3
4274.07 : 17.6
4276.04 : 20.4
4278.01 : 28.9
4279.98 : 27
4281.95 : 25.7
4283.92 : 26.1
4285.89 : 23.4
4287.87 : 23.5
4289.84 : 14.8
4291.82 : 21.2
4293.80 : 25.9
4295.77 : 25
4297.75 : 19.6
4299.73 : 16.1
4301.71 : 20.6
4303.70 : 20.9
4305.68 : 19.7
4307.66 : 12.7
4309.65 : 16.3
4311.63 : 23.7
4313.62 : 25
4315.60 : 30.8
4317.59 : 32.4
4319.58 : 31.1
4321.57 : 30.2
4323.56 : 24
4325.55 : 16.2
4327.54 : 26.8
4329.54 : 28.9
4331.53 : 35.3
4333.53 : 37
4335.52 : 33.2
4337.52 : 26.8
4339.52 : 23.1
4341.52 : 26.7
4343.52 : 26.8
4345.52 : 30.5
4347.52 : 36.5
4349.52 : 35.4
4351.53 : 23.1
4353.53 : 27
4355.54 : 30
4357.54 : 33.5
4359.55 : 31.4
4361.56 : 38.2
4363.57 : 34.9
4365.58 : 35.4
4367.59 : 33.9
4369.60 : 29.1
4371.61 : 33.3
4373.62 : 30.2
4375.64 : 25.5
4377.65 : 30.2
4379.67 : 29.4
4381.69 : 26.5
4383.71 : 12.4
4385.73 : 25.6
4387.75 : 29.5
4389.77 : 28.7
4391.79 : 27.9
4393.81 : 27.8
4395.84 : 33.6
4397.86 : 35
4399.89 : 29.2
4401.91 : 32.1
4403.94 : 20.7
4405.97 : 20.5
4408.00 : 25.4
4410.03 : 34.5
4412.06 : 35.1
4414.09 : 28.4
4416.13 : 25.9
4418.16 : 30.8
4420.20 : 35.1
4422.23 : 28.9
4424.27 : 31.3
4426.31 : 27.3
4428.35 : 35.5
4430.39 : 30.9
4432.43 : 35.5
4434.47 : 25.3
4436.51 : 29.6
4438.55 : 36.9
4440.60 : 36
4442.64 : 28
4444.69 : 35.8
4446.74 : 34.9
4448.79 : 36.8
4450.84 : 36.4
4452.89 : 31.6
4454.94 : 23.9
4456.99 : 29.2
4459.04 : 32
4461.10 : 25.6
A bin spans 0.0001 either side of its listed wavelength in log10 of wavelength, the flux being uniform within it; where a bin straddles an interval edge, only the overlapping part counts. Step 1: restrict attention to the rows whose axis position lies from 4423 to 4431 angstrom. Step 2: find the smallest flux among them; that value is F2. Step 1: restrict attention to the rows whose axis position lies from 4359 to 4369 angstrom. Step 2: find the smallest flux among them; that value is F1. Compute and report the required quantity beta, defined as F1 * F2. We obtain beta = 857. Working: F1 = 31.4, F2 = 27.3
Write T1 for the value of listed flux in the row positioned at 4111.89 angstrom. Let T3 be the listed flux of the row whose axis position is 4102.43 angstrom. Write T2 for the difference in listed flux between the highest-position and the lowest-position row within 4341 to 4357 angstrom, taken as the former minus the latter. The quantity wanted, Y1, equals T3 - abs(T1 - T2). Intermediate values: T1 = 25.3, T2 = 3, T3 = 19.1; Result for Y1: -3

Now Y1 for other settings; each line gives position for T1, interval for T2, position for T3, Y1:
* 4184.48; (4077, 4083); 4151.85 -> 12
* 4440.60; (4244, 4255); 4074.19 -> -27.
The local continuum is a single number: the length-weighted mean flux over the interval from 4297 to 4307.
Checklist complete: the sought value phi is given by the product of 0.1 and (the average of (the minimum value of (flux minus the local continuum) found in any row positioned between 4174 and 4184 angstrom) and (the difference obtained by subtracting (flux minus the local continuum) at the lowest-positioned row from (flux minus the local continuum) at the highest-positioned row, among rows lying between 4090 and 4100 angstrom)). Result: -0.05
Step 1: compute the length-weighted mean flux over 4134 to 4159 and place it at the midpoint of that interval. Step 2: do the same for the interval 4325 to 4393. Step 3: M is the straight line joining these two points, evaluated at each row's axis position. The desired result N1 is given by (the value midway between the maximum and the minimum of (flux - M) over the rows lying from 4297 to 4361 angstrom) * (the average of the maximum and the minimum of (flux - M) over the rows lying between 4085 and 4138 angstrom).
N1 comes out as -12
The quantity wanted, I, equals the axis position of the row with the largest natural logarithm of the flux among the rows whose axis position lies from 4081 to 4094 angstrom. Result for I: 4089.23 angstrom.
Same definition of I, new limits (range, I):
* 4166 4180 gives 4178.70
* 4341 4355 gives 4347.52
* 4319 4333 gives 4331.53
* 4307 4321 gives 4317.59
